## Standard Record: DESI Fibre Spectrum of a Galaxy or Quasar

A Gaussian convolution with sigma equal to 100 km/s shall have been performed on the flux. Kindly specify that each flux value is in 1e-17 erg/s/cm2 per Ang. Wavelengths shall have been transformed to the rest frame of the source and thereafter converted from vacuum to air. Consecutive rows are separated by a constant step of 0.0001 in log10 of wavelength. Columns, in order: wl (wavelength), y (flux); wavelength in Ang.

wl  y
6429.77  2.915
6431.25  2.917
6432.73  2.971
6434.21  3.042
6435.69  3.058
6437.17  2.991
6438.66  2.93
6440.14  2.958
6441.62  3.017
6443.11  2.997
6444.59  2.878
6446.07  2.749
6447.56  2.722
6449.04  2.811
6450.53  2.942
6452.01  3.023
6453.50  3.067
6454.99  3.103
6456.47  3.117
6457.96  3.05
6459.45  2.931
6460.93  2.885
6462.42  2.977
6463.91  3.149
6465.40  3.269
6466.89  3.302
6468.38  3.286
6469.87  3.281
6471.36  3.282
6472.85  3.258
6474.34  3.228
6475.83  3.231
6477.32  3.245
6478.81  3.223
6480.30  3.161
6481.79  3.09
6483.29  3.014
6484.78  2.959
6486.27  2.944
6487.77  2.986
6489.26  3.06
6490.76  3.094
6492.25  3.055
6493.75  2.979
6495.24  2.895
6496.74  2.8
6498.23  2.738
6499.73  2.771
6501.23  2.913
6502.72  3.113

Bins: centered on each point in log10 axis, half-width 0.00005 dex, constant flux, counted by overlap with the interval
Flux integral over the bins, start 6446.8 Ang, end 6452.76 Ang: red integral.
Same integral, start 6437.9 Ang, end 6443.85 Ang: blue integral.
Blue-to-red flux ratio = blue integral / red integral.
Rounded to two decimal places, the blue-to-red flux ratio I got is 1.03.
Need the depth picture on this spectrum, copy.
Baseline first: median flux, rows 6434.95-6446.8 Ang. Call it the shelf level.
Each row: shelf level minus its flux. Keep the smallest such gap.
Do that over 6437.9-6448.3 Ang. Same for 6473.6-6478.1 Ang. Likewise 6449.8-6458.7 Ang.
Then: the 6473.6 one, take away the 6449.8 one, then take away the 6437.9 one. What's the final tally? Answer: -0.09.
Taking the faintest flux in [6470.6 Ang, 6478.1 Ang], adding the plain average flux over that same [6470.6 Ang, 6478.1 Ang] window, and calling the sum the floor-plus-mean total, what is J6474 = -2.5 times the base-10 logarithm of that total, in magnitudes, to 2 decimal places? -2.03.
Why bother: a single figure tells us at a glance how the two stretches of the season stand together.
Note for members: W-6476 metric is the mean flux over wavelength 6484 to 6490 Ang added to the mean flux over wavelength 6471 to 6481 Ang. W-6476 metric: 6.22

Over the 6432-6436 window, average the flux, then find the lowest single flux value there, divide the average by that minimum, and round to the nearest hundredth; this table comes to 1.02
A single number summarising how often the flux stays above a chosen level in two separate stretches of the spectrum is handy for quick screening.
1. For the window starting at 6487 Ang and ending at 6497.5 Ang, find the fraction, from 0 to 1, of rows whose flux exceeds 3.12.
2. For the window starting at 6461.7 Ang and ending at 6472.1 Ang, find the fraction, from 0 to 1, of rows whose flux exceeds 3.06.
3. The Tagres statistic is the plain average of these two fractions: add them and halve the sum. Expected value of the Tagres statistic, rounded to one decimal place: 0.4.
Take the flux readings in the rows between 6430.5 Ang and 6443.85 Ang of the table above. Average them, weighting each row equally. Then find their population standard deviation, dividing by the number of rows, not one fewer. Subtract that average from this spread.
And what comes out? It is -2.94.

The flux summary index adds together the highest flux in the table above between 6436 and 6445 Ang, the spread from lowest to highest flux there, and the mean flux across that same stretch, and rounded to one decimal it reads 6.1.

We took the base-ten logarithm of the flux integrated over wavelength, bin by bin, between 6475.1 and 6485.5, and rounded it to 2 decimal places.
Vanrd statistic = 1.51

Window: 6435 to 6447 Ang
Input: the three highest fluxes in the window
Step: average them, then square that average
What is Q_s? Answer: 9.14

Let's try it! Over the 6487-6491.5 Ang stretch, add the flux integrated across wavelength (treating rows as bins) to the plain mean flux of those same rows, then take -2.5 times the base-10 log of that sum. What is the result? -3.06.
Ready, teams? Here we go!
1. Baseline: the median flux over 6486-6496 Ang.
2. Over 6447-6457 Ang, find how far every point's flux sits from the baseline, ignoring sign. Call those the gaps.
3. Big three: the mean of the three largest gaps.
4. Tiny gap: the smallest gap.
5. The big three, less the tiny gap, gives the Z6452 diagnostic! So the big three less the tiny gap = 0.153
